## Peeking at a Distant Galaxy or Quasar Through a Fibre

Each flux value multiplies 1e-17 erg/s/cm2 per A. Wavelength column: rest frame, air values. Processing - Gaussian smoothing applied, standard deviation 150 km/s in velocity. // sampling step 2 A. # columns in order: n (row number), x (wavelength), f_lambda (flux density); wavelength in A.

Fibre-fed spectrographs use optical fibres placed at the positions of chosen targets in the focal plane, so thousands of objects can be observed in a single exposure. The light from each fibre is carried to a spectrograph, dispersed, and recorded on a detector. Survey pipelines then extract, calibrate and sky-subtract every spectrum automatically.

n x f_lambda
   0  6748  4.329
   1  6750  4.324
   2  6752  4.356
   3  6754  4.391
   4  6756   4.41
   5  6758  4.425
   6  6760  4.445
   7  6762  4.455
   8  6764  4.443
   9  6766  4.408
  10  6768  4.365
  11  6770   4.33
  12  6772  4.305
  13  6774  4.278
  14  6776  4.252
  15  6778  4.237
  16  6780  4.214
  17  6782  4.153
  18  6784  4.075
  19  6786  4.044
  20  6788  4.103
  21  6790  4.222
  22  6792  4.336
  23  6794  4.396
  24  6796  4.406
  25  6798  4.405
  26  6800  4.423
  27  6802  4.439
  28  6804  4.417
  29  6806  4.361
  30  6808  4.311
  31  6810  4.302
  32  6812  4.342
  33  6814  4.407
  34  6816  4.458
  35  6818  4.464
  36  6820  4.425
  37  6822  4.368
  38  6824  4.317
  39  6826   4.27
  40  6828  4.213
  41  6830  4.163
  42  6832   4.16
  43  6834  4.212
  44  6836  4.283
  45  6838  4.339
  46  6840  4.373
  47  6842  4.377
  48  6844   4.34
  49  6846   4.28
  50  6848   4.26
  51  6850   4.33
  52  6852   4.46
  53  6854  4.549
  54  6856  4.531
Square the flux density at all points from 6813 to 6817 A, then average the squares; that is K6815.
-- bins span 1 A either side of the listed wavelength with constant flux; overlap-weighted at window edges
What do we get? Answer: 19.6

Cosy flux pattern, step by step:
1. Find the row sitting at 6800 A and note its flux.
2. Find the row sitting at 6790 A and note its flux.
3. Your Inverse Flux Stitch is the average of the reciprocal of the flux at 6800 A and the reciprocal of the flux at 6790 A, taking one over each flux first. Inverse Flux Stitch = 0.231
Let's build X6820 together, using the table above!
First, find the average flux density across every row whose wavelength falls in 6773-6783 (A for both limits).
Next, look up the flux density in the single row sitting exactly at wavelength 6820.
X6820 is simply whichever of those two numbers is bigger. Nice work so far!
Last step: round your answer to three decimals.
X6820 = 4.425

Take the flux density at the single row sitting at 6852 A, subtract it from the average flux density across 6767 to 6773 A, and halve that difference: -0.063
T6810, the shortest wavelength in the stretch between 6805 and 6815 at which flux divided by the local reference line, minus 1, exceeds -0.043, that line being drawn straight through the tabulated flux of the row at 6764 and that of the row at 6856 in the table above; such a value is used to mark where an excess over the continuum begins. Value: 6806 A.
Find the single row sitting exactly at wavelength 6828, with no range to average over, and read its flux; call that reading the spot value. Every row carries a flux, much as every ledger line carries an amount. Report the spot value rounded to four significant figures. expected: 4.213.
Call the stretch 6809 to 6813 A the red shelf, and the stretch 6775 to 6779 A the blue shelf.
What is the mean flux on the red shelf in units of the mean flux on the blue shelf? 1.02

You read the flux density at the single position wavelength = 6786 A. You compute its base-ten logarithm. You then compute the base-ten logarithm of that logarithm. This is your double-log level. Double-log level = -0.217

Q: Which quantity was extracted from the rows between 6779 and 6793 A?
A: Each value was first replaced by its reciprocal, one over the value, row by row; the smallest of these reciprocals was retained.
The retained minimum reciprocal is 0.231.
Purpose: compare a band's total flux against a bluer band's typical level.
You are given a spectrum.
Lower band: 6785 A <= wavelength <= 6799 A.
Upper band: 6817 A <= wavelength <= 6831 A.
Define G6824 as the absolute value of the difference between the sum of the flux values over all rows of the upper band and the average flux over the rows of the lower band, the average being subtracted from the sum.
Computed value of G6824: 25.9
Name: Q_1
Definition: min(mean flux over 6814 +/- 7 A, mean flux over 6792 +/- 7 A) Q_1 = 4.27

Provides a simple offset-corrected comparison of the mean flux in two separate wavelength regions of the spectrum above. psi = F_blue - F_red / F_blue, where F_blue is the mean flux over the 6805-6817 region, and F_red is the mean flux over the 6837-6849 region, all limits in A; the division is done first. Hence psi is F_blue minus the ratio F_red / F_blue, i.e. 3.37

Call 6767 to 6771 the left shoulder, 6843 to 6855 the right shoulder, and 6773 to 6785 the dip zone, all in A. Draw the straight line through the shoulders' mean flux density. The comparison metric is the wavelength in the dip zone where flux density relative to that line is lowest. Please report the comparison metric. 6784 A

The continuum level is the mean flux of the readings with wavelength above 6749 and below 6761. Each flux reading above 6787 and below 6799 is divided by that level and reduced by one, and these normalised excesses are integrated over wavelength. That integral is -0.22 A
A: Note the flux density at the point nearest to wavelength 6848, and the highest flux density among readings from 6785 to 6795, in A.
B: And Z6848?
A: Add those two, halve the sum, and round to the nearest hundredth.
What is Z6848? 4.33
